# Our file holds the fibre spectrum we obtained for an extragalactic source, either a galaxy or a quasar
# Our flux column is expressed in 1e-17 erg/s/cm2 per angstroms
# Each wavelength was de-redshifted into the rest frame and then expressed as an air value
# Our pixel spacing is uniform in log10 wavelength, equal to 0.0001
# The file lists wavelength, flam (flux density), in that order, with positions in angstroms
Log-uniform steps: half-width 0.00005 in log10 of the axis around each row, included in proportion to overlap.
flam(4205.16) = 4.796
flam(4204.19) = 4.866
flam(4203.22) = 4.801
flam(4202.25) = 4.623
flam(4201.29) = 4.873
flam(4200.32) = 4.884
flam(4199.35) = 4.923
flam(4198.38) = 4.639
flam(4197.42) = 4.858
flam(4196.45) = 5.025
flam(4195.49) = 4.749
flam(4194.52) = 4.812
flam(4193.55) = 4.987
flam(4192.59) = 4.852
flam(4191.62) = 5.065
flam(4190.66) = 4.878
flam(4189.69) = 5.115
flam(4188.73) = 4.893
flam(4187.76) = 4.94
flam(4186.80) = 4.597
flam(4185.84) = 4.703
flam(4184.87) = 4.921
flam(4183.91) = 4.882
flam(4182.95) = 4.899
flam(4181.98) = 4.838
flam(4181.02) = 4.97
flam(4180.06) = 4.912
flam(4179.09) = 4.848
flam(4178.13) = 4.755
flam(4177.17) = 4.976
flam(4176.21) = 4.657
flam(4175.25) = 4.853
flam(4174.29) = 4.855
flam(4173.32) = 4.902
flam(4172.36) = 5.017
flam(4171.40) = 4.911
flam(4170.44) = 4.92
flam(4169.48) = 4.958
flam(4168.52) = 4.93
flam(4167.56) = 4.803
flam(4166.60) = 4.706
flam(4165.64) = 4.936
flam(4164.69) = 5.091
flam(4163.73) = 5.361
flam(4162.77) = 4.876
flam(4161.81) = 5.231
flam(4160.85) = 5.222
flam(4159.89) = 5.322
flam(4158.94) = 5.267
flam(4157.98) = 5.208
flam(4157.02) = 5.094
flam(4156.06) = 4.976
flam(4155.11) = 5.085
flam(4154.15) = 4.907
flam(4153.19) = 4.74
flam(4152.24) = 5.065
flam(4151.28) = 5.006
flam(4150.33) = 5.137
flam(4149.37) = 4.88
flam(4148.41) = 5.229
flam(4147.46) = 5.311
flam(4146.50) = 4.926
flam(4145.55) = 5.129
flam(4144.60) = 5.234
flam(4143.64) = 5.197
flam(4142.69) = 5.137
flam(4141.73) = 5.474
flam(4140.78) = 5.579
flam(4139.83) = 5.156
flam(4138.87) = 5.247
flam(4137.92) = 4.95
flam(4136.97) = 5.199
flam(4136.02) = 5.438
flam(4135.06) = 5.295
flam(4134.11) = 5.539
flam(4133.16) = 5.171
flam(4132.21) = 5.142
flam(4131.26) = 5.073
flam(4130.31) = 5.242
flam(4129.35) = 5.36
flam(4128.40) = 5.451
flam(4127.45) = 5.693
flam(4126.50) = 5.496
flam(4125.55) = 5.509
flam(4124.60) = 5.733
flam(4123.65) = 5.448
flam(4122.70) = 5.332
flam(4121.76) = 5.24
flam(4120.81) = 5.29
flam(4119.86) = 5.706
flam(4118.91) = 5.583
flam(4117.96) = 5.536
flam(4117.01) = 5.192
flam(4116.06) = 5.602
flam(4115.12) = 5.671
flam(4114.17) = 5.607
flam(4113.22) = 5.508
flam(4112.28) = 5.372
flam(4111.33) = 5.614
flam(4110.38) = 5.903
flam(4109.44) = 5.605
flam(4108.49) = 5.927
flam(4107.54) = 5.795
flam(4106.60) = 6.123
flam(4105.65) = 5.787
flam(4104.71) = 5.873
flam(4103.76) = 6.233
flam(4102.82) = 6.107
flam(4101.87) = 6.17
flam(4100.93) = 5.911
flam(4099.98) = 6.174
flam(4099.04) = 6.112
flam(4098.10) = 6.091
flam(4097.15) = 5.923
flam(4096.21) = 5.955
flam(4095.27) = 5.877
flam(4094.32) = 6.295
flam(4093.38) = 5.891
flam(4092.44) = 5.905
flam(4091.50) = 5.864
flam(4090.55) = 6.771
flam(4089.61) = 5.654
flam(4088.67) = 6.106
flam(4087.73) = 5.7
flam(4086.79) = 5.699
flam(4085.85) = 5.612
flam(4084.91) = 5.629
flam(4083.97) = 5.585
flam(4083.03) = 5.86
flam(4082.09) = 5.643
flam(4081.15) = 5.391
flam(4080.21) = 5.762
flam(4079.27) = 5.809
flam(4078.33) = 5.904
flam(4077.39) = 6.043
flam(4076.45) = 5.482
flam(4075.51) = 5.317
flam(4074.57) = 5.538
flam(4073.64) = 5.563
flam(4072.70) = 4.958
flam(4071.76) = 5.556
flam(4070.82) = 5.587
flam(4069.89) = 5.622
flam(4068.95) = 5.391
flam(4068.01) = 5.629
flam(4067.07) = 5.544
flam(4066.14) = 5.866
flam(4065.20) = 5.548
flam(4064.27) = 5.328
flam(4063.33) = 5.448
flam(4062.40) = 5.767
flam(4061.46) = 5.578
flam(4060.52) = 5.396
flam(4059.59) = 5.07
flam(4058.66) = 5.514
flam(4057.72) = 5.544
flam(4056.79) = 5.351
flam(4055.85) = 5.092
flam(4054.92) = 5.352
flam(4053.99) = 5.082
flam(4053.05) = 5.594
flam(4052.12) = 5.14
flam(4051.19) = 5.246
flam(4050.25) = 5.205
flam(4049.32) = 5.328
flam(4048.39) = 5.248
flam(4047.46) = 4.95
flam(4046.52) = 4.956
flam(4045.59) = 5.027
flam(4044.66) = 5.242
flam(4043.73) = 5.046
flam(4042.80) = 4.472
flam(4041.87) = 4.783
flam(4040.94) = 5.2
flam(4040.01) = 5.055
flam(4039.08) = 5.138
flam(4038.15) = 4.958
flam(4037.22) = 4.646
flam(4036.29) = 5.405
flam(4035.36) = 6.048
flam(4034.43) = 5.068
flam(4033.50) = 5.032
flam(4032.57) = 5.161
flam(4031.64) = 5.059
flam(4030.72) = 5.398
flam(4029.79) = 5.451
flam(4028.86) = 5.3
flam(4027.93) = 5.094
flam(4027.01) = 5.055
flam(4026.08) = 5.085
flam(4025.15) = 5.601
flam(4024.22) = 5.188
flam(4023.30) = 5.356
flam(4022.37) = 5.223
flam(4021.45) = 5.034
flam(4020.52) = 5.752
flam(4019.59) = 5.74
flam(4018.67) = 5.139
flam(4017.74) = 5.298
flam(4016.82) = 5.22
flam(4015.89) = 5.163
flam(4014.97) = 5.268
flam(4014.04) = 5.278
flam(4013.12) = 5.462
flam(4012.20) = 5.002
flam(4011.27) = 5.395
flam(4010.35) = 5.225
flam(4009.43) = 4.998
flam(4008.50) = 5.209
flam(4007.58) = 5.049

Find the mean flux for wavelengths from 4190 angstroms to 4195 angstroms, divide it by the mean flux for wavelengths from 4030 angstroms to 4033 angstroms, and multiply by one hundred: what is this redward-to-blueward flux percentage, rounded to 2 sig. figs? 94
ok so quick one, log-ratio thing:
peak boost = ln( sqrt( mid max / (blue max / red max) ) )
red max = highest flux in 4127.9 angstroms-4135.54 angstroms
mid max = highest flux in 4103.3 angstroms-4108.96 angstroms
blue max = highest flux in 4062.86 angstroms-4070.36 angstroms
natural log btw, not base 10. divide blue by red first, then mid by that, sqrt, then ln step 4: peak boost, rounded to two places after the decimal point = 0.89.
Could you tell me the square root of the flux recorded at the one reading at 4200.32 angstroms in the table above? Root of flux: 2.21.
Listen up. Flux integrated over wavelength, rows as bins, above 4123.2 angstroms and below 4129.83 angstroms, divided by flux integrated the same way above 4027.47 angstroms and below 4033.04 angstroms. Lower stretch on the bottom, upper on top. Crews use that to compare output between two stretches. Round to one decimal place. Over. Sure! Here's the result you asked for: 1.3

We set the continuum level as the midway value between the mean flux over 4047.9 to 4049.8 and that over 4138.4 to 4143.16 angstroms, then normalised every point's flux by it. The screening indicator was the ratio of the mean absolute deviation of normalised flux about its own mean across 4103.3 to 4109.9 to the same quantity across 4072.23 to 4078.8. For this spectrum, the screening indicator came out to 0.6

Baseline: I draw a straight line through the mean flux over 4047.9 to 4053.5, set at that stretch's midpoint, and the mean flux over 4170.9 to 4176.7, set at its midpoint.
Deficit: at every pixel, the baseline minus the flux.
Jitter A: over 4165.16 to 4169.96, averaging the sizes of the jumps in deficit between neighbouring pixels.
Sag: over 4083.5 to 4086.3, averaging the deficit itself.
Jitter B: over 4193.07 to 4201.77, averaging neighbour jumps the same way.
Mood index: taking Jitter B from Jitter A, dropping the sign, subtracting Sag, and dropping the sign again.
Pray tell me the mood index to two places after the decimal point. 0.46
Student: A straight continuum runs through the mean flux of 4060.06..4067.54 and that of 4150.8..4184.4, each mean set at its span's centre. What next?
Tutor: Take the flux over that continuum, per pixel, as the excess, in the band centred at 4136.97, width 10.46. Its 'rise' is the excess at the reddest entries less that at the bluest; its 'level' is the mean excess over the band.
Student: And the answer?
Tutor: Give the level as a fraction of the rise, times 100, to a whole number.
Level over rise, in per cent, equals 38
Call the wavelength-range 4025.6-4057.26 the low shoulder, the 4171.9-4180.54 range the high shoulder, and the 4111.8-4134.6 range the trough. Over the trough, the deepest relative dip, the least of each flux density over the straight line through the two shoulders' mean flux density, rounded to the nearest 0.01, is 1.02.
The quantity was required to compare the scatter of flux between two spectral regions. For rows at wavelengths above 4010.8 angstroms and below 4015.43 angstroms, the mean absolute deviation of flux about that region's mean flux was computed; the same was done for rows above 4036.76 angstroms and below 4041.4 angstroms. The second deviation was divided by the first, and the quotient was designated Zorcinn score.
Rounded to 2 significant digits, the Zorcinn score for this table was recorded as 1.3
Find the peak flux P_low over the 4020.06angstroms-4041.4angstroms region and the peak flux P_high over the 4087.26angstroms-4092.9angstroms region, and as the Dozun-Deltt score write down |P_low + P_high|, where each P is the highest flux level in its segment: 12.8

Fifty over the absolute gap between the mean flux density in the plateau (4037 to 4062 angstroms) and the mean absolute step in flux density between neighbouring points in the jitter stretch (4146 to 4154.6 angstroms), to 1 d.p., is 10.1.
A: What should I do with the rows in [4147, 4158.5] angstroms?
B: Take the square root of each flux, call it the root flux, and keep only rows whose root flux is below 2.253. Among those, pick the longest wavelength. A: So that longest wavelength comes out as 4156.06 angstroms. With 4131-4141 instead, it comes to 4137.92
